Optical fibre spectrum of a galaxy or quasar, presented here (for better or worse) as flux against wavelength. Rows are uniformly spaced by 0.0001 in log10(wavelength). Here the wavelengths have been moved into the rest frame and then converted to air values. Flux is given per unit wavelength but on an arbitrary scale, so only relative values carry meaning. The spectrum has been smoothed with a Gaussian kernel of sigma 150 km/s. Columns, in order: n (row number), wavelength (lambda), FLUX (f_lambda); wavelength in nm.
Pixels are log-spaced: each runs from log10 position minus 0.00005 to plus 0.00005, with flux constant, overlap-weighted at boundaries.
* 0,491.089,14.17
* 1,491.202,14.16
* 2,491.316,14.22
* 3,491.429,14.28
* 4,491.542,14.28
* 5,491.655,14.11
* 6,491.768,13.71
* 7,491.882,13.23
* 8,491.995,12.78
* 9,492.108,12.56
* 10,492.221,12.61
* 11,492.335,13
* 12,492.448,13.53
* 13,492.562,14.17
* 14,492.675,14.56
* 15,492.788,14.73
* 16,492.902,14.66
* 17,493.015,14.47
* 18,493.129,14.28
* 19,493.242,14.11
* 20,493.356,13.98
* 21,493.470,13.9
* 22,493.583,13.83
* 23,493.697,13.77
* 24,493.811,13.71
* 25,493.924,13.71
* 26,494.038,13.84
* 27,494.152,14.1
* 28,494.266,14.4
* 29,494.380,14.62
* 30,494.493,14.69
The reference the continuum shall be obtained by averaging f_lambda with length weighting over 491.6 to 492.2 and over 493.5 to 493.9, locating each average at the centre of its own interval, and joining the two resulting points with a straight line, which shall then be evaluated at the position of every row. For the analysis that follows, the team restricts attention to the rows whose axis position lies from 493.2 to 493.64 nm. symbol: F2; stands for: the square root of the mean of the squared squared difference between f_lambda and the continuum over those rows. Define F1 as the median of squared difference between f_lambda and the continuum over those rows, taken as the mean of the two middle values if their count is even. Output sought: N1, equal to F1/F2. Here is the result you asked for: 0.50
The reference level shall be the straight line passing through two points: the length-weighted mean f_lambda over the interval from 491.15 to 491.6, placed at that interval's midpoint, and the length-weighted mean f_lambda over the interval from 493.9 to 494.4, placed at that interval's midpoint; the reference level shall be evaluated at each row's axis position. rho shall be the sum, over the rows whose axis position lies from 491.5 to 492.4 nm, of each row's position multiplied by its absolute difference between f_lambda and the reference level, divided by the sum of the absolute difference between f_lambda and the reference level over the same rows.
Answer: 492.08 nm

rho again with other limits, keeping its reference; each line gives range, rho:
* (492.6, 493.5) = 492.96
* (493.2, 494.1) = 493.73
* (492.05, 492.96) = 492.37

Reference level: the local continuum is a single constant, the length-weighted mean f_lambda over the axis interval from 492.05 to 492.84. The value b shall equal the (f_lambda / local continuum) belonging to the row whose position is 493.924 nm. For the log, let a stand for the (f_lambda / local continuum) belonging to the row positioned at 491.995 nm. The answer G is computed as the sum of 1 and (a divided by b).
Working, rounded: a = 0.940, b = 1.01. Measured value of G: 1.93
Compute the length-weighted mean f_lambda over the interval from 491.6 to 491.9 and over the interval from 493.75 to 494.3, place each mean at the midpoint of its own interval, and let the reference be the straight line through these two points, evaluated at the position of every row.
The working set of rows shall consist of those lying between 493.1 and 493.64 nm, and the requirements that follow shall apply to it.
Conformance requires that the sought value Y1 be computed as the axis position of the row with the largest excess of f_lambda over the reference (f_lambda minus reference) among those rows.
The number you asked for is 493.129 nm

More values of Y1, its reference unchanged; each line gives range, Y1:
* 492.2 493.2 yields 492.788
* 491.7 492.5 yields 491.768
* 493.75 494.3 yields 494.266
